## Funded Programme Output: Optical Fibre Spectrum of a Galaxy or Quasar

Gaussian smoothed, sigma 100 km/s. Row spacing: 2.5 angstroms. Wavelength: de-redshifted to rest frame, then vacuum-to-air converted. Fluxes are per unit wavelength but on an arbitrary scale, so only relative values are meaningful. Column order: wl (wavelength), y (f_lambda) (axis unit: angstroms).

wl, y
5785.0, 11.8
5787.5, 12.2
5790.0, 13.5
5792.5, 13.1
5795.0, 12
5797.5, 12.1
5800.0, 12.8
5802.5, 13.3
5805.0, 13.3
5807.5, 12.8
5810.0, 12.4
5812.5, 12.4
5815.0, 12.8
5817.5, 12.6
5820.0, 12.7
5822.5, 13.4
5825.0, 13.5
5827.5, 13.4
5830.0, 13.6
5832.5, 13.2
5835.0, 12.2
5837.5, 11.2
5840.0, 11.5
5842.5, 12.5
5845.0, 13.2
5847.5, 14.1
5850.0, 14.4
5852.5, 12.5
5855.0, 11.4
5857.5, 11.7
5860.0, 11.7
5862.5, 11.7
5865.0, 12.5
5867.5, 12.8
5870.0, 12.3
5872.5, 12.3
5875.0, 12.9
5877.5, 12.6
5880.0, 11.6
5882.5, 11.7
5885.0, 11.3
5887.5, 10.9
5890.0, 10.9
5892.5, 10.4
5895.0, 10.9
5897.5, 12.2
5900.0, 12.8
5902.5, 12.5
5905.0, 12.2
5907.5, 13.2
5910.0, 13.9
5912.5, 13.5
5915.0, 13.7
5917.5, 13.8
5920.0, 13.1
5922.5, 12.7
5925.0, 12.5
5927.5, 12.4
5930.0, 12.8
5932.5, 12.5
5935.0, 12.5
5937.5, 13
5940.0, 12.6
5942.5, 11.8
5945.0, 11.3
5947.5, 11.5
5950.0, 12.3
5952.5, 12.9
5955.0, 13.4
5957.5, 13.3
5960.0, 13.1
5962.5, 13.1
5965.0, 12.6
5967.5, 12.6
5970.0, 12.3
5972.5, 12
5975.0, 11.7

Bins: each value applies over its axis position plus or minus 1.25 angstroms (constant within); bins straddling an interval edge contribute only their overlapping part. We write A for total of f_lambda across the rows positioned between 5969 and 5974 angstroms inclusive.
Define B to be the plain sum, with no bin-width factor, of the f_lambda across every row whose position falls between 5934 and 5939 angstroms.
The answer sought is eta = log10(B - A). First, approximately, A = 24.3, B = 25.5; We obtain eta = 0.08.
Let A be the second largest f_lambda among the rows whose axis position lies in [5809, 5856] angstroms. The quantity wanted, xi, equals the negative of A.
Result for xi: -14.1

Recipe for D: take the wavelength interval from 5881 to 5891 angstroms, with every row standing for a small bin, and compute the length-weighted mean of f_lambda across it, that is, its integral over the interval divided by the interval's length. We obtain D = 11.2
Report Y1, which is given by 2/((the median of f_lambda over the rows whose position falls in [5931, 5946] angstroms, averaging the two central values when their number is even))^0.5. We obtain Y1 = 0.566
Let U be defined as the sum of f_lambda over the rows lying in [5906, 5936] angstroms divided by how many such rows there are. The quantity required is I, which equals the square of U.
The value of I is 170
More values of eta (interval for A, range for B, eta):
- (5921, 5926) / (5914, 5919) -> 0.36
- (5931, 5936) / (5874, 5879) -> -0.30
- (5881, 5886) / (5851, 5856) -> -0.05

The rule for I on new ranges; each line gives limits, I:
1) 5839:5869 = 156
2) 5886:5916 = 150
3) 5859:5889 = 145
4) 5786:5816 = 162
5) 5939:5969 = 157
